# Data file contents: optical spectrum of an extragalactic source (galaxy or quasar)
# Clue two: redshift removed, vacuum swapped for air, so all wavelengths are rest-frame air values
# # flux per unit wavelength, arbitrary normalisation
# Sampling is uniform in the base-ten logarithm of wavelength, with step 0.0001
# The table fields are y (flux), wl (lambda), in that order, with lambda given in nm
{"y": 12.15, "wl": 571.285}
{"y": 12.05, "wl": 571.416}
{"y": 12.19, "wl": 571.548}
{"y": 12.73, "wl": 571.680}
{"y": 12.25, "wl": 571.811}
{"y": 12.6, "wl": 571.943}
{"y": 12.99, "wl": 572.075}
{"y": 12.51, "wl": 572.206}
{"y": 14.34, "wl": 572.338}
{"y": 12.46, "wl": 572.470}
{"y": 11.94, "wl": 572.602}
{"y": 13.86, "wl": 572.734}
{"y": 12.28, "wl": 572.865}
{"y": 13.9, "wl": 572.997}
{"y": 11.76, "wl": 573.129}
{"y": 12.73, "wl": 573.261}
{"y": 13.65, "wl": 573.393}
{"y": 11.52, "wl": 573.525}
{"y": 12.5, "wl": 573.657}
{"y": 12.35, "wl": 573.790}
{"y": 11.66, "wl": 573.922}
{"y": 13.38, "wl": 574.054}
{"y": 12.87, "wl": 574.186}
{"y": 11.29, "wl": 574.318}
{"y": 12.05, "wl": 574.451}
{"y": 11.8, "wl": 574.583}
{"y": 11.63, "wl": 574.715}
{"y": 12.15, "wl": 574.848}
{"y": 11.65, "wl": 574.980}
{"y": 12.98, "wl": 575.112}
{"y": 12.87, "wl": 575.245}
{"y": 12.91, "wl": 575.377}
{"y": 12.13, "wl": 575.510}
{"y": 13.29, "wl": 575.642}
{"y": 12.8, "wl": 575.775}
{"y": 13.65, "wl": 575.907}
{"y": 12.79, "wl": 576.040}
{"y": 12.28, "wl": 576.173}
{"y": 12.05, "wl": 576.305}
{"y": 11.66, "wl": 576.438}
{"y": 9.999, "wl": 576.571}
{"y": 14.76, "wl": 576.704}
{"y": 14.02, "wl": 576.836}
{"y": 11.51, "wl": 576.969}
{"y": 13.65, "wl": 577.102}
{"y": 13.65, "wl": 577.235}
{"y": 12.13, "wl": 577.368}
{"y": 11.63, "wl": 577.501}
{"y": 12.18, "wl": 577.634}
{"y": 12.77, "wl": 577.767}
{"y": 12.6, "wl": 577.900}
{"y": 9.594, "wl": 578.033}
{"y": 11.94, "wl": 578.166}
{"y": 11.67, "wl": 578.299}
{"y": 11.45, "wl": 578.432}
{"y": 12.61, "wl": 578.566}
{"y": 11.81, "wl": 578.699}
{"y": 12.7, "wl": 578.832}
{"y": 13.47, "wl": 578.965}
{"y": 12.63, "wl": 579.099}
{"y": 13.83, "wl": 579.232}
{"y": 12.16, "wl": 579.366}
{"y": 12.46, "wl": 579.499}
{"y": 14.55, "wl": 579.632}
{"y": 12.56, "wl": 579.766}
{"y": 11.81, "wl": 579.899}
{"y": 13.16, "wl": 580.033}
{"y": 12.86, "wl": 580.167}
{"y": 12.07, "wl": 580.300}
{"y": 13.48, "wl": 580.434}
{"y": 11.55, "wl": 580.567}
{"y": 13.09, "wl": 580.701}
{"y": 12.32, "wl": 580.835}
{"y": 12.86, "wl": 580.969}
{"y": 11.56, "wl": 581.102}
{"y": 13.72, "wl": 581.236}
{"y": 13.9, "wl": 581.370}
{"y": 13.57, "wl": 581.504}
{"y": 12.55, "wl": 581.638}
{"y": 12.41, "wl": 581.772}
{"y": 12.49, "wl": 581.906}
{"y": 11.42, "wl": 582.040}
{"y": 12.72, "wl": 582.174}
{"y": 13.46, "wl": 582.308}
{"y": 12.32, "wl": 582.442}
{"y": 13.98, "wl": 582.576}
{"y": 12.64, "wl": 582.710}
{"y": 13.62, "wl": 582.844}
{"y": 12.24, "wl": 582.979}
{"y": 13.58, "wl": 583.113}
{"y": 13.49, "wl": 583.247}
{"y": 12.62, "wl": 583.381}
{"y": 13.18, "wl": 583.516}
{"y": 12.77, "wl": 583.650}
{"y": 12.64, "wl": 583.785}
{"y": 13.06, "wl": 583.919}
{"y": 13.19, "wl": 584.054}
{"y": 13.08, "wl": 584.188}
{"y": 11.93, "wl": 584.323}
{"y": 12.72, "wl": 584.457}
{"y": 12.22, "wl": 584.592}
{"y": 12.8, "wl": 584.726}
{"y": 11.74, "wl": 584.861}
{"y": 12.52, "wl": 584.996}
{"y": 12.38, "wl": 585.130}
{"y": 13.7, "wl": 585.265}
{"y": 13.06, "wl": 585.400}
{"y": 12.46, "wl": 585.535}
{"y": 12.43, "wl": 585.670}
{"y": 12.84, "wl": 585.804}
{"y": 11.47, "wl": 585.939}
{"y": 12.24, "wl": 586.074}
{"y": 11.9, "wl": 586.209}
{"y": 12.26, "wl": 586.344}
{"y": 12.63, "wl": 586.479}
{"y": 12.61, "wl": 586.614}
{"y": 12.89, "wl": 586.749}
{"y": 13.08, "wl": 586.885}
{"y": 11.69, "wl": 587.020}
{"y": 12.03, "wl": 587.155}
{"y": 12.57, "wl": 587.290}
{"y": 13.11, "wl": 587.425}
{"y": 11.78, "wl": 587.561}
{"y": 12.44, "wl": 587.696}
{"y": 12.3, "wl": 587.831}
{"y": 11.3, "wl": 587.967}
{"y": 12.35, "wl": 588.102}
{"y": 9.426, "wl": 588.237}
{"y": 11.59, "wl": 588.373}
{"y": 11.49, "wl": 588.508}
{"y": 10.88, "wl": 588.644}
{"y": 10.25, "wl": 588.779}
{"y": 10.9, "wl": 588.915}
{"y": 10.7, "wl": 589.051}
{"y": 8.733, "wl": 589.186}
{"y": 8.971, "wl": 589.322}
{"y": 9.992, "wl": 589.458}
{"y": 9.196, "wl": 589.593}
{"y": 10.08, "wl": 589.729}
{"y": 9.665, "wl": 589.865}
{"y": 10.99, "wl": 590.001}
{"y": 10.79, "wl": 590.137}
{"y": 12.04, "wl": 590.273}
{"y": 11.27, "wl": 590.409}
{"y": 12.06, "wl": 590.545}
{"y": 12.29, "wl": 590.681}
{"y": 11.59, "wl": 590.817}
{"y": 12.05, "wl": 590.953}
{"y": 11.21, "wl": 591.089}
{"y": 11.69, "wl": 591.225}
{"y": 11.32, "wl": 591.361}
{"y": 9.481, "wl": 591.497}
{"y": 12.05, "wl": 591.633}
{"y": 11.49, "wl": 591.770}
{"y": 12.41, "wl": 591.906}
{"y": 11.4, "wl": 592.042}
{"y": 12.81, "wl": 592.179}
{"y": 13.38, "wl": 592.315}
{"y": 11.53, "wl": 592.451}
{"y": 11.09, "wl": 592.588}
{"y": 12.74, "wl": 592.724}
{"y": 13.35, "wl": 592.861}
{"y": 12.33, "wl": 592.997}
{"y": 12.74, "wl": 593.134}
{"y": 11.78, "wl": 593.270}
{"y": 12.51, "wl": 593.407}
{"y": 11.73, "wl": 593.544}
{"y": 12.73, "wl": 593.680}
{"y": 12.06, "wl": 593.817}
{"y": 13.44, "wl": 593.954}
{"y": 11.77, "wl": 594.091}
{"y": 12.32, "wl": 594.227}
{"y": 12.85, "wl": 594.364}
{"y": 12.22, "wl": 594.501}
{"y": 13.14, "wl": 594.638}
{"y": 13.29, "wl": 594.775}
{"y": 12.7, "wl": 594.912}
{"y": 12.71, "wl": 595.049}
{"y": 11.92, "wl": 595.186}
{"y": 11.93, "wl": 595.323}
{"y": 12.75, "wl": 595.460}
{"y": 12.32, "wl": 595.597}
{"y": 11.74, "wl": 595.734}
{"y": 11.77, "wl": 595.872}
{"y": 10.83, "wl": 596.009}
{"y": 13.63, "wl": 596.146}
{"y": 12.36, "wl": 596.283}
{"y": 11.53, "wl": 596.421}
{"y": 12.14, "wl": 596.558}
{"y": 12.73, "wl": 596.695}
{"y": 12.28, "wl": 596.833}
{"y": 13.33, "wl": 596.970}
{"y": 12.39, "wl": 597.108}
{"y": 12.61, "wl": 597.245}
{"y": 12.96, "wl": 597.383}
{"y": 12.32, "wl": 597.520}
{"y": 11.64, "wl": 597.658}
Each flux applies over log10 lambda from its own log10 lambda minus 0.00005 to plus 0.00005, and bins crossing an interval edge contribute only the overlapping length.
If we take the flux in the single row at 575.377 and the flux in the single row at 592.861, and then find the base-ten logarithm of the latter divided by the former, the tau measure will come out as 0.01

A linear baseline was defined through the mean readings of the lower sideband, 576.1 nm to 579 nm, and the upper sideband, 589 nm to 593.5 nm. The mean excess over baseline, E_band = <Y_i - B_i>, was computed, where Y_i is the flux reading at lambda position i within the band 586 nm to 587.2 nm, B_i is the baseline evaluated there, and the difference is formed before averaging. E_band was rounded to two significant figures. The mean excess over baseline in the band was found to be 0.68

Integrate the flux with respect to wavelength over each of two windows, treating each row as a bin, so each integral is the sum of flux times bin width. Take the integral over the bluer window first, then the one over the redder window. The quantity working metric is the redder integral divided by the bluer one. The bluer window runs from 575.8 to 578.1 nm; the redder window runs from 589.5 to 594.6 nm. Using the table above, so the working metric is 2.1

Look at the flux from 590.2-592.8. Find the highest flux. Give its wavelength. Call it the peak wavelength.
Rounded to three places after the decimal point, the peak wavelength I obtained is 592.315 nm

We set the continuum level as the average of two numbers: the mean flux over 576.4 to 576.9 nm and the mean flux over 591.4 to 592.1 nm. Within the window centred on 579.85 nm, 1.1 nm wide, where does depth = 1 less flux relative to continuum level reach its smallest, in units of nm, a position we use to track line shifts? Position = 579.632 nm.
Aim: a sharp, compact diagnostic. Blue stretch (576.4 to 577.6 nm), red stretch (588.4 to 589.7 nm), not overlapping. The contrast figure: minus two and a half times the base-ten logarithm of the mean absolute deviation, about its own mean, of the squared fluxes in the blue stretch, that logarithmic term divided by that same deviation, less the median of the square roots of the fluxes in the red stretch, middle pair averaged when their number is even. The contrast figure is -3.32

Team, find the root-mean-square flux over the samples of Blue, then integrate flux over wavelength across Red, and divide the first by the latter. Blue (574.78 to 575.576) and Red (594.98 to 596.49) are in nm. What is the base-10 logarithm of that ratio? -0.17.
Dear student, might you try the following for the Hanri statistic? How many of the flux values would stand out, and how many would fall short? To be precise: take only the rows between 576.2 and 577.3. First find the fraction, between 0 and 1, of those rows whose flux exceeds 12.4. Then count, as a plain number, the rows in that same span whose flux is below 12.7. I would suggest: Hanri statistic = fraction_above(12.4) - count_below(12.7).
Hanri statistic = -3.50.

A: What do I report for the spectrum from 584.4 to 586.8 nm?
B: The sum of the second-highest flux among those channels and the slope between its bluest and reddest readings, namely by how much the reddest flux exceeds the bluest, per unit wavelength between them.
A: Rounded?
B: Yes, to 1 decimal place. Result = 13.1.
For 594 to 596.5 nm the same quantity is 13.2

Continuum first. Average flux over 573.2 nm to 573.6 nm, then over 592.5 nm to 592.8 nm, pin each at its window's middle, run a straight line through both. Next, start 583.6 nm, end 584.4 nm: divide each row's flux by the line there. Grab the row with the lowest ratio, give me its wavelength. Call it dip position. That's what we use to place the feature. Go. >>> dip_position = 584.323 nm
